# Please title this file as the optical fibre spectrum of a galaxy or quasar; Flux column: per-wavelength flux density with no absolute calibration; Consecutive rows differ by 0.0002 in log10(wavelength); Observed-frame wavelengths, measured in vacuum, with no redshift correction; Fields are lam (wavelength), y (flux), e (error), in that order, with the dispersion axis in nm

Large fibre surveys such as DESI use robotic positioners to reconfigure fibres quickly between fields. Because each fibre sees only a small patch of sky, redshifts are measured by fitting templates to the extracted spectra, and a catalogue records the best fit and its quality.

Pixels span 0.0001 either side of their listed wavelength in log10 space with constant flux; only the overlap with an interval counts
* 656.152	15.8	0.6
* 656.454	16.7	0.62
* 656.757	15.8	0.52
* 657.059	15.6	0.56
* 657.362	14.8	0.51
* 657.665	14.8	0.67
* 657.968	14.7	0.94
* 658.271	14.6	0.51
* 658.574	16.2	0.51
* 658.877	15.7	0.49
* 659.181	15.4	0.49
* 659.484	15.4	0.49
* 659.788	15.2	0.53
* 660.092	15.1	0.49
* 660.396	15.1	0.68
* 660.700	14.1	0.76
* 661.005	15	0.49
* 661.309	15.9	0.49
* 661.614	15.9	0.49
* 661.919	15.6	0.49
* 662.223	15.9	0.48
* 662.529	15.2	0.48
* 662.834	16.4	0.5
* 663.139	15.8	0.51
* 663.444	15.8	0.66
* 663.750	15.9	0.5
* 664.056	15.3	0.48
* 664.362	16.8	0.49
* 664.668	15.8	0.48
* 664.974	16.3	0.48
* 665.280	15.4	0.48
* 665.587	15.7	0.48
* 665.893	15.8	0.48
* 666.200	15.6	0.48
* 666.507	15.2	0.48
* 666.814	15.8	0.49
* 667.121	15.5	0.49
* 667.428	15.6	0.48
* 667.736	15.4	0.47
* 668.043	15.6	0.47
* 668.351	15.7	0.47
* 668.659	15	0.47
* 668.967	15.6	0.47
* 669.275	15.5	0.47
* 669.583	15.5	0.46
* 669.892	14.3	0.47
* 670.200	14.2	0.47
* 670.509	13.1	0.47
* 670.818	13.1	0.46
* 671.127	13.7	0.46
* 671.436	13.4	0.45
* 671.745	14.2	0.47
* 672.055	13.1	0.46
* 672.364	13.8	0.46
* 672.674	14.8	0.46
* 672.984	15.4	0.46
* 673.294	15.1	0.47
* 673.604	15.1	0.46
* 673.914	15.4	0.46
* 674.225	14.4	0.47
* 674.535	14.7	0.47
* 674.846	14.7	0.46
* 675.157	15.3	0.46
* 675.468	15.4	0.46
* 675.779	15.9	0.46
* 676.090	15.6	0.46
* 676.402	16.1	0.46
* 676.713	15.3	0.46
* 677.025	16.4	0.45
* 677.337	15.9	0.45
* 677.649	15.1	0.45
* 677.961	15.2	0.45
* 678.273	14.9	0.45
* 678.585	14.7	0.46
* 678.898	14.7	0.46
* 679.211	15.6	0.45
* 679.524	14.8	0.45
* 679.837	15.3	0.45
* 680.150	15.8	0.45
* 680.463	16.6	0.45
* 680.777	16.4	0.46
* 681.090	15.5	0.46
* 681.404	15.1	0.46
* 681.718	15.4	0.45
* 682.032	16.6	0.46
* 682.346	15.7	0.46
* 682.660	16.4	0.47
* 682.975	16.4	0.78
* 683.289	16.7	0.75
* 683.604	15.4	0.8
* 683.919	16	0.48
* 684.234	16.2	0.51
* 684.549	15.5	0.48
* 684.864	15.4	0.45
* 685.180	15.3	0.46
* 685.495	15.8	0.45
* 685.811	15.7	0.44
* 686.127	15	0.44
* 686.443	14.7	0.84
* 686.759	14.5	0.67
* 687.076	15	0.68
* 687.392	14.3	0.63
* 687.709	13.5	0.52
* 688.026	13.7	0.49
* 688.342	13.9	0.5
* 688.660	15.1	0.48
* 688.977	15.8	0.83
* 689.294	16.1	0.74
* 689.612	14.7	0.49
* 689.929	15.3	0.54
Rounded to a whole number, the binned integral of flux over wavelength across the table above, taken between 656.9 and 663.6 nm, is 103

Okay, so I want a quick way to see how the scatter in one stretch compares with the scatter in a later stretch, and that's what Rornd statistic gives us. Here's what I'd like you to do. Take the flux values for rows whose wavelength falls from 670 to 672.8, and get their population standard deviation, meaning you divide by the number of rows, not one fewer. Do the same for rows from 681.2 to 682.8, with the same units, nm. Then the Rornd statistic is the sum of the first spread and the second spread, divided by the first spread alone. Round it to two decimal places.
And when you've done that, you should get 2.01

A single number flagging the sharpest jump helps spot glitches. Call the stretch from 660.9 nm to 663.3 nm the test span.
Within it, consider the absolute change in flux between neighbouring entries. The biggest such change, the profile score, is 1.2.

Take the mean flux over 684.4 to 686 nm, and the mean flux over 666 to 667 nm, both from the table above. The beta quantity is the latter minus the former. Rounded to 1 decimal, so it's 0.0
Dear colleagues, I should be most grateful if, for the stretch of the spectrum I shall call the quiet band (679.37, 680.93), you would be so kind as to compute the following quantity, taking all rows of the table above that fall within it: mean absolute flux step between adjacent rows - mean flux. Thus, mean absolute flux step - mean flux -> -15.28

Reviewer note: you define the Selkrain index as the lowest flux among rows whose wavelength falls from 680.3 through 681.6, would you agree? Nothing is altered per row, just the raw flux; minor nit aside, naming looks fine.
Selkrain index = 15.1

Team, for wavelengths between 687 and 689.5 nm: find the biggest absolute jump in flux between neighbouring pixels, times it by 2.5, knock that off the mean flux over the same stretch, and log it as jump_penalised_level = 11.7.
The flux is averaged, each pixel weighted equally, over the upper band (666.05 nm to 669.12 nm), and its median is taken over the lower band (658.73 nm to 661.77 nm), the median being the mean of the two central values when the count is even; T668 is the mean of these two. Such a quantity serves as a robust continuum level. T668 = 15.4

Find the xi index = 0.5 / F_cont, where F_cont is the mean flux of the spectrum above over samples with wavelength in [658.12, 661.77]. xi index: 0.0327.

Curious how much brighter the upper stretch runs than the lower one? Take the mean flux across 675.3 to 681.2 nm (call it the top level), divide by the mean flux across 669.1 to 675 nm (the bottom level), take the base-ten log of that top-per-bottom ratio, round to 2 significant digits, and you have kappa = 0.033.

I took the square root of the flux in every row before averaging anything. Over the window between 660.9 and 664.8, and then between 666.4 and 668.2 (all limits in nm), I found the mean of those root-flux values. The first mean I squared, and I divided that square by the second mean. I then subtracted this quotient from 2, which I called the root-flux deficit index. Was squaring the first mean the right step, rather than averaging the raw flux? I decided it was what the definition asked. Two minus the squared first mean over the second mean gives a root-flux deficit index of -2.01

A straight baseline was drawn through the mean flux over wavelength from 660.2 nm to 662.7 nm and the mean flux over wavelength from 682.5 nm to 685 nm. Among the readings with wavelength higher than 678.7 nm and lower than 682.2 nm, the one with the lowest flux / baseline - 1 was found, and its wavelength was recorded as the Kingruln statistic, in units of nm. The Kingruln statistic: 678.898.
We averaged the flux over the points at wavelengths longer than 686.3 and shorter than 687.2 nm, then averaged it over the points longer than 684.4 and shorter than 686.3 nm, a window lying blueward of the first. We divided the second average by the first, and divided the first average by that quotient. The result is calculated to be 14.0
